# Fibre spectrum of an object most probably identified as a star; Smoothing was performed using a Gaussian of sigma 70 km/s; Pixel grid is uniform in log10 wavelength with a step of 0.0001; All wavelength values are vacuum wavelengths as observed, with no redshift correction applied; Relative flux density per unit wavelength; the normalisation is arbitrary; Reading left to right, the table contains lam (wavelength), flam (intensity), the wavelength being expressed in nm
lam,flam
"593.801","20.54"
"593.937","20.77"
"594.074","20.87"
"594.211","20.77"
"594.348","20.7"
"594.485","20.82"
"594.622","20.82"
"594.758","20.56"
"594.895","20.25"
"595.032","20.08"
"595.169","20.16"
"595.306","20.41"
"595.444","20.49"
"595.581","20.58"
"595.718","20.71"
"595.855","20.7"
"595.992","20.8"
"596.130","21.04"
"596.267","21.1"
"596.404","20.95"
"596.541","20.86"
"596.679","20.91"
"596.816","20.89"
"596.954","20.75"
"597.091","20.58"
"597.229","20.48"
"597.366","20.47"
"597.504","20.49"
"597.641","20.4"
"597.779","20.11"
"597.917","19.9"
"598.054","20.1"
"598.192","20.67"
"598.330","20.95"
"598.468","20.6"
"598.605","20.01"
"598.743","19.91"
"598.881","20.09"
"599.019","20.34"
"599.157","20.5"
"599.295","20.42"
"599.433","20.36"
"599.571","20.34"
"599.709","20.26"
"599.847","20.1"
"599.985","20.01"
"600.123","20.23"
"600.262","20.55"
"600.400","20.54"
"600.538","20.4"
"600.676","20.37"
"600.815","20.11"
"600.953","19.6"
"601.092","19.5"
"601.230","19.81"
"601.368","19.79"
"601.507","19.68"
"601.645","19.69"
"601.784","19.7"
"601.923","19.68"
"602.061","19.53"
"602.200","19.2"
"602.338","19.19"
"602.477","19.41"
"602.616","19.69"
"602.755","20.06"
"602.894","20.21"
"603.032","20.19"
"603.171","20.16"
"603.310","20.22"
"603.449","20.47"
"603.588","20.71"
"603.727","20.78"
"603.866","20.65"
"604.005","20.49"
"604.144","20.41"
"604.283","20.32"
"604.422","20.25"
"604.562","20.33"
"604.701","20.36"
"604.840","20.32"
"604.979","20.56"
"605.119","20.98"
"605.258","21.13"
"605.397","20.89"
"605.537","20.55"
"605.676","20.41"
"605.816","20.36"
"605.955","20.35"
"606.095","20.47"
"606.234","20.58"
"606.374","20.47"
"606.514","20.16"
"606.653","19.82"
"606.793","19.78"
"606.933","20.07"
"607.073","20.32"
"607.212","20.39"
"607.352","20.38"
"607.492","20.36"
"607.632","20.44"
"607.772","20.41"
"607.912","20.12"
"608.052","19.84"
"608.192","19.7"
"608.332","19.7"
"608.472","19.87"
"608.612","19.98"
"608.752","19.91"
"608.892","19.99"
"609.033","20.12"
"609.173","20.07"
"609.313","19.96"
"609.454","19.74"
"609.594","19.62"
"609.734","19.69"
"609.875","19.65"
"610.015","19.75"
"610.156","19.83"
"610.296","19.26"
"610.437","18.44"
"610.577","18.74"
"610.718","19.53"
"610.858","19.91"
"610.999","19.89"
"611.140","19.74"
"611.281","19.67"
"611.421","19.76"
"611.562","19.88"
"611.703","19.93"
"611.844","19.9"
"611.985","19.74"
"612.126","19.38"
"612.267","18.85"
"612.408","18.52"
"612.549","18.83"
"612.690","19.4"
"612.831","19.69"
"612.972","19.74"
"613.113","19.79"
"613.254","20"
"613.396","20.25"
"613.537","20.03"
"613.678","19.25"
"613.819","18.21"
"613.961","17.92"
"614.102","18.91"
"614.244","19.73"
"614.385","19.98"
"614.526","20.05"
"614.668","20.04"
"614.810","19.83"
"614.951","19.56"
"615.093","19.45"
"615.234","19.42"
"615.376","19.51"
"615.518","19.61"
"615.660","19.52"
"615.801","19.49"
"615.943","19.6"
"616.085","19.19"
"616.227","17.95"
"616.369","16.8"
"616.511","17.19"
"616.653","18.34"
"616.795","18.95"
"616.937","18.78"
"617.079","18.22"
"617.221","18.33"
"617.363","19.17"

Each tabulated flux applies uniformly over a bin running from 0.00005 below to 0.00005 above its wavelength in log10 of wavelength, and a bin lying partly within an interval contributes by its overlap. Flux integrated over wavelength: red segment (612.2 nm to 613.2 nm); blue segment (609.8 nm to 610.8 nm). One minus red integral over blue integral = 0.00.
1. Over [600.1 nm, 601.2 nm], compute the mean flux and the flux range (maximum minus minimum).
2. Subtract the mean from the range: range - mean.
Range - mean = -19.1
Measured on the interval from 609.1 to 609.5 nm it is -19.6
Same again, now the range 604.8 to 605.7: -19.9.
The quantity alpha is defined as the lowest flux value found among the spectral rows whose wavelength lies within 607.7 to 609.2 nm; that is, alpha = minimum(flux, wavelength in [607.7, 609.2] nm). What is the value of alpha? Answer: 19.7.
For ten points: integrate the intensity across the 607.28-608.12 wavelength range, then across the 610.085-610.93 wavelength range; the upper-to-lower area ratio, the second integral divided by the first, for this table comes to 0.96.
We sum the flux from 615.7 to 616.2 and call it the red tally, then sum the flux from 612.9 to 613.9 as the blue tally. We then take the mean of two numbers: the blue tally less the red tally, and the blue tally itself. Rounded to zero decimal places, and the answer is 108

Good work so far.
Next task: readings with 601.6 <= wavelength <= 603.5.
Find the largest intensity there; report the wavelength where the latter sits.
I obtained 603.449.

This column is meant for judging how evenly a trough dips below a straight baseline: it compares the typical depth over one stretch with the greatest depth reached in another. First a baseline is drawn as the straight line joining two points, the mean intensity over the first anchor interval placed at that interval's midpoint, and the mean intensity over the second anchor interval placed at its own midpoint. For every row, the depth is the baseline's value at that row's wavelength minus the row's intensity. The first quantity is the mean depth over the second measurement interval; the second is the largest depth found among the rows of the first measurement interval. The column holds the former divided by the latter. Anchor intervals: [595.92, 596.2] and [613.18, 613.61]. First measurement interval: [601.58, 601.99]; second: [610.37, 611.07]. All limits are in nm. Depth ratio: 1.0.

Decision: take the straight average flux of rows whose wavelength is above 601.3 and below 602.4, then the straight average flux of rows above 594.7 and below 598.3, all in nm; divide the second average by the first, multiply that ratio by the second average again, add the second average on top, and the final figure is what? 42.2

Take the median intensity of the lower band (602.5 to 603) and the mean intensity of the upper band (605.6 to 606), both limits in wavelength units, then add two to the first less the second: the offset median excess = 1.7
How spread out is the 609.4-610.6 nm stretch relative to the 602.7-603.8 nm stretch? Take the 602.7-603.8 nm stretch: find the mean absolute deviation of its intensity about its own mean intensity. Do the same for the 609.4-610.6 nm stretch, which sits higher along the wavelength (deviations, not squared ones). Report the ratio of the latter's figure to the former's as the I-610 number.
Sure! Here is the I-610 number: 1.8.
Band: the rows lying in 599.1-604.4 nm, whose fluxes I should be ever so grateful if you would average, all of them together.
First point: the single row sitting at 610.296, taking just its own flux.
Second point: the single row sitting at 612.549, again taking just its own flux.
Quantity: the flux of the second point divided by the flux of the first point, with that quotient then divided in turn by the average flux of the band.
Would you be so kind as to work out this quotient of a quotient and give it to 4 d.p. 0.0487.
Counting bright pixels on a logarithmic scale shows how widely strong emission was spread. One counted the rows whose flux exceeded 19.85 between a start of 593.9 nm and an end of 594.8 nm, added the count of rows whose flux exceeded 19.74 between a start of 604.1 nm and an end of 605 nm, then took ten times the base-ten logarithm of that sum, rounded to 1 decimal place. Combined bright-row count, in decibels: 11.5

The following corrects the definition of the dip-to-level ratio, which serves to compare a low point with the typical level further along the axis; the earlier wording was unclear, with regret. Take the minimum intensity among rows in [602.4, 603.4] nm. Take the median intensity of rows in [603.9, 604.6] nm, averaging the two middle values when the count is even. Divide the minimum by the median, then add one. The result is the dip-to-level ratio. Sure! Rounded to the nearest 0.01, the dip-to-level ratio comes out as 1.95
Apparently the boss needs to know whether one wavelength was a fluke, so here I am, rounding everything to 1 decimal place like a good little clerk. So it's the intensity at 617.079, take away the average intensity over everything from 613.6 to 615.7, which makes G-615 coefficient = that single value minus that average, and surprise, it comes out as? -1.2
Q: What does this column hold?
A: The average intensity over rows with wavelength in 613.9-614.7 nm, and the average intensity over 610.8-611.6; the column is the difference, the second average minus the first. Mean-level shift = 0.4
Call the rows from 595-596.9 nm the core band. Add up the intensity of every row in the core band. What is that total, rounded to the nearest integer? 290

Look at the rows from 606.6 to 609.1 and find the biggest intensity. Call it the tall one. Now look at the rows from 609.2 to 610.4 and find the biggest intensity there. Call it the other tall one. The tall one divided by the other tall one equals 1.02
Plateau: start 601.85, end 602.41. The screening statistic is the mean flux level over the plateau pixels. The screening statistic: 19.4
